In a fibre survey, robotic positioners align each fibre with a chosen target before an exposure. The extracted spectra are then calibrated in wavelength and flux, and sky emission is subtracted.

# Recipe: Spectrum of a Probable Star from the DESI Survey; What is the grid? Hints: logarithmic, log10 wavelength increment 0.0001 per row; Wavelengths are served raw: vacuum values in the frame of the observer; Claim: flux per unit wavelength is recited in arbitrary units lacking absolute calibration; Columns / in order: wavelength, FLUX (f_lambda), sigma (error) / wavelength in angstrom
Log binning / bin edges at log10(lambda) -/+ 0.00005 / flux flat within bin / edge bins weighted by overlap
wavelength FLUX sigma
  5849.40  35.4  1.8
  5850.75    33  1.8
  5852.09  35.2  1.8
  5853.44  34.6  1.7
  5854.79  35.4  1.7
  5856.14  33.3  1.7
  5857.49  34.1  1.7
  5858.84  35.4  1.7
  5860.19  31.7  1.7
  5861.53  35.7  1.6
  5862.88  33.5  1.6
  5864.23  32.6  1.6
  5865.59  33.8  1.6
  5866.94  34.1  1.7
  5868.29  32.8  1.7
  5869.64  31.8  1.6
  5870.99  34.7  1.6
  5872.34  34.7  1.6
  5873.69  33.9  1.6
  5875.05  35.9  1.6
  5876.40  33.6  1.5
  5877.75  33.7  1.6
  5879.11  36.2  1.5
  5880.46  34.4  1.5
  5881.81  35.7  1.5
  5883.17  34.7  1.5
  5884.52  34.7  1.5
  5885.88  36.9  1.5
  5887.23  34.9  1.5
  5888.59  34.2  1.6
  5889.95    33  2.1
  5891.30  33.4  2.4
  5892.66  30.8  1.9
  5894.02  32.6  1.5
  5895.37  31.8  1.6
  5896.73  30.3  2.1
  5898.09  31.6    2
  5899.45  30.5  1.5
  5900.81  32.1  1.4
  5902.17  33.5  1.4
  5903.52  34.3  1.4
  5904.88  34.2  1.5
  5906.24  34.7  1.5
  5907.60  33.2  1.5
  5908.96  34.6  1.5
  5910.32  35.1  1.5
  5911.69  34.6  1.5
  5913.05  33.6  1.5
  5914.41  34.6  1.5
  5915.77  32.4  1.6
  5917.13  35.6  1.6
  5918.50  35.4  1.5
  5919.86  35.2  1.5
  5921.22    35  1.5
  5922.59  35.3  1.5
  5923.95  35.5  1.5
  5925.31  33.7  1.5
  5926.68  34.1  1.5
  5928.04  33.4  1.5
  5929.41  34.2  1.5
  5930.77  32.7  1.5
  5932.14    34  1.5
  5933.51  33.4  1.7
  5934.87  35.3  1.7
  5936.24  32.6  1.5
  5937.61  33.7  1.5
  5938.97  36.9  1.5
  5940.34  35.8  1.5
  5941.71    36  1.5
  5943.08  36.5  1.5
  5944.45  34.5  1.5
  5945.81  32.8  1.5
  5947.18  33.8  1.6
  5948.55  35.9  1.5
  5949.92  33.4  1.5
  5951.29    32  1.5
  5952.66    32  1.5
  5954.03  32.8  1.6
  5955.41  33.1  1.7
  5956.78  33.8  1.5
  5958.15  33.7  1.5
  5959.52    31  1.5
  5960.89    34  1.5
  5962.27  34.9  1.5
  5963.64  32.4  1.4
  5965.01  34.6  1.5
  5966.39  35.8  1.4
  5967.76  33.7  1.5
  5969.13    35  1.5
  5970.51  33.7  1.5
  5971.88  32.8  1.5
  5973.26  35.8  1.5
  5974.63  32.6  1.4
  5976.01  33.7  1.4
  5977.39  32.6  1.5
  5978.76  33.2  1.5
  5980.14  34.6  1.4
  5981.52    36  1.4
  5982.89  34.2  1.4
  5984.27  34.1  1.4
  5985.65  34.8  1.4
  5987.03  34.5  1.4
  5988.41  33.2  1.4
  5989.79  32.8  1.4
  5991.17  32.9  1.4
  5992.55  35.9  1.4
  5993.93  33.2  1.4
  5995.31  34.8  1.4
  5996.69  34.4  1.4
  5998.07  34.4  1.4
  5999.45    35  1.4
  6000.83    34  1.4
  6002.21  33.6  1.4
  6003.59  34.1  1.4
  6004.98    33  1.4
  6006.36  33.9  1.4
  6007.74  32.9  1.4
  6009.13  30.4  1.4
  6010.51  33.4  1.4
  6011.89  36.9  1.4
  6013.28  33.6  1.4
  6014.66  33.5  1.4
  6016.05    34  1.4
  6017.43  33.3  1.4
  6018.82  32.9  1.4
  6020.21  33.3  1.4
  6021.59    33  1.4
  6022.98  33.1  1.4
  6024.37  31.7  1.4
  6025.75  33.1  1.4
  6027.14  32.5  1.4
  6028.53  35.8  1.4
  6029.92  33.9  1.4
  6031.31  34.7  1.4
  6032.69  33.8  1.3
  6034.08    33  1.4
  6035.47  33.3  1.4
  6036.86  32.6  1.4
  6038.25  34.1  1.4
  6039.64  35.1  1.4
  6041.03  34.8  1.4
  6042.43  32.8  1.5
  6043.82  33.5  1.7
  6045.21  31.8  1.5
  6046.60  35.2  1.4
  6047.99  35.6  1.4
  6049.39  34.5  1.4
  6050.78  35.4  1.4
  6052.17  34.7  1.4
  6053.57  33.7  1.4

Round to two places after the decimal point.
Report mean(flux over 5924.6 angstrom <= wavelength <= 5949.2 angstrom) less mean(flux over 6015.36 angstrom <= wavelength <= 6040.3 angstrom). 0.89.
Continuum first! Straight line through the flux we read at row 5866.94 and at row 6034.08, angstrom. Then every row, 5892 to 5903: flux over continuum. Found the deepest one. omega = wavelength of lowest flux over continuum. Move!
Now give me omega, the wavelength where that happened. 5896.73 angstrom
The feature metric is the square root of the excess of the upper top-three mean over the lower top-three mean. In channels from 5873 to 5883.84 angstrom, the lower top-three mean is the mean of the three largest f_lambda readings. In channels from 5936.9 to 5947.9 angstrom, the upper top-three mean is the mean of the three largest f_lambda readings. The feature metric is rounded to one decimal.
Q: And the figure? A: 0.7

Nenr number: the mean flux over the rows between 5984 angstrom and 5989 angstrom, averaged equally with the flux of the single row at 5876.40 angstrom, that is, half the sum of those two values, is 33.9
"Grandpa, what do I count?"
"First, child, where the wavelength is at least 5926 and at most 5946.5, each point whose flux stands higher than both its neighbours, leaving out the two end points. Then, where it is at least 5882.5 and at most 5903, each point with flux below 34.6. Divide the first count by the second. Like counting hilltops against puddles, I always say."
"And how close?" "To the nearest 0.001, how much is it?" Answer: 0.455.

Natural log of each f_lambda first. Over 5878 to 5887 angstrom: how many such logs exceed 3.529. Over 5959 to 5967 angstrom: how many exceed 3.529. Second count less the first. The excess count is -3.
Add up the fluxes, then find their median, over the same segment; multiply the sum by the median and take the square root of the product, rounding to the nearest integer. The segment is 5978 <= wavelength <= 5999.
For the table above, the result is 133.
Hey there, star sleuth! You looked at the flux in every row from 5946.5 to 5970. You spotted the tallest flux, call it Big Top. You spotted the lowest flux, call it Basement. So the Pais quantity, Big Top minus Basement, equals 4.9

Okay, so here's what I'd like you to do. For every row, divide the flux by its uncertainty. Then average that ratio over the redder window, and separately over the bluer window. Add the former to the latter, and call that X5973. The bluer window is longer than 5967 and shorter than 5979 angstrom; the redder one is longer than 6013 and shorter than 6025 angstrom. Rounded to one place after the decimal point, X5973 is 46.5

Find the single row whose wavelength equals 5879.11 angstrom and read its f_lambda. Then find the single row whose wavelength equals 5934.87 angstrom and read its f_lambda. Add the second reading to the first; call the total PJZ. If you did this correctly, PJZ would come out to 71.5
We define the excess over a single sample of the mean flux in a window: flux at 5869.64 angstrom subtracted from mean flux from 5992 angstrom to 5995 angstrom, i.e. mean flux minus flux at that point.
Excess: 2.7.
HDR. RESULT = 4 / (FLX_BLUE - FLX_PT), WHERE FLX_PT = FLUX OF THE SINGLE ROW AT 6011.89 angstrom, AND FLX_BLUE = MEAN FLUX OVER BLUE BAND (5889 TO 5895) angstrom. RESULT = -0.9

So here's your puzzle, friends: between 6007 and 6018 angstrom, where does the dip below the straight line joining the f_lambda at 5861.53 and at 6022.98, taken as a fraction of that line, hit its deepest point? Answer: 6009.13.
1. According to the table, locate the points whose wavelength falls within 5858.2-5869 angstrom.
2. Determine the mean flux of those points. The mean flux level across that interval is 33.7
